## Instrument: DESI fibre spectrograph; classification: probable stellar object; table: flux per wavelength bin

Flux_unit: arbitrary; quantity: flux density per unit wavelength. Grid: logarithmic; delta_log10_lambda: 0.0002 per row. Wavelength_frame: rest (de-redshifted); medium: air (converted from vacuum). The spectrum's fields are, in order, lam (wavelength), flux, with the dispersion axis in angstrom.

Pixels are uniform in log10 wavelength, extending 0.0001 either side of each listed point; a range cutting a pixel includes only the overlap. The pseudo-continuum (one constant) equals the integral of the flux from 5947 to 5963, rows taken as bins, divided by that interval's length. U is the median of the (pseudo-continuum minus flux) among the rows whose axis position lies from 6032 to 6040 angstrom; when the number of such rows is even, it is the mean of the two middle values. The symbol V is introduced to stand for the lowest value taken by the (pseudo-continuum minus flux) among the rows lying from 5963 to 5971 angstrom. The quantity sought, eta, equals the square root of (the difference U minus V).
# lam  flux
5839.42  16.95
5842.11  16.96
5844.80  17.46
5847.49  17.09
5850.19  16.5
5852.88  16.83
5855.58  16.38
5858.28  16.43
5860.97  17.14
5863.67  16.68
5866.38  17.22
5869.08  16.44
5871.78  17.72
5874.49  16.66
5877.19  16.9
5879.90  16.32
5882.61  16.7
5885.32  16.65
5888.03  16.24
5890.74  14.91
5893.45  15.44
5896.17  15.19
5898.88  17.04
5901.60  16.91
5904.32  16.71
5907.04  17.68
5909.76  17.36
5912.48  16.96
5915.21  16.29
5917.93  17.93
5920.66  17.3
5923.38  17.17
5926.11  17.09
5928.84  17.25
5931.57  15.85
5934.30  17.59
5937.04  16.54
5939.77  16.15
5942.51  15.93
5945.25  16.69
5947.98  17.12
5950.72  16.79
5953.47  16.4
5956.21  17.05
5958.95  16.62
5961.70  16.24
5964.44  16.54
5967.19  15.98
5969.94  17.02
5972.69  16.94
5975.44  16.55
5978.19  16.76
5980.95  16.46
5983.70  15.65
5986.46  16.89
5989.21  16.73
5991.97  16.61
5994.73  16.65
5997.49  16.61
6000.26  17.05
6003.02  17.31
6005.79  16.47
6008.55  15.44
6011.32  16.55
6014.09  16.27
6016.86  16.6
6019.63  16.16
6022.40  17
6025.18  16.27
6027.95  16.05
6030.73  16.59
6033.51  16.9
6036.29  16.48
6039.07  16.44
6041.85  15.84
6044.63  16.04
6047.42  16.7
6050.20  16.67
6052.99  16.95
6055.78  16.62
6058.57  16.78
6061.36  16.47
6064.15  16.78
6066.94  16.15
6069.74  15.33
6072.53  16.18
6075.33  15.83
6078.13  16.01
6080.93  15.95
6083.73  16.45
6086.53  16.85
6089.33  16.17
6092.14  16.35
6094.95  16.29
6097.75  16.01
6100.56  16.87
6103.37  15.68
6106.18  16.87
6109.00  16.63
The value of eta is 0.73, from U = 0.21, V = -0.33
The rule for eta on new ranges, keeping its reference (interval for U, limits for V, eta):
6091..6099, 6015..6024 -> 0.84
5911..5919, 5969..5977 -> 0.24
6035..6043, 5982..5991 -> 0.67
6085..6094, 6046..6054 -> 0.77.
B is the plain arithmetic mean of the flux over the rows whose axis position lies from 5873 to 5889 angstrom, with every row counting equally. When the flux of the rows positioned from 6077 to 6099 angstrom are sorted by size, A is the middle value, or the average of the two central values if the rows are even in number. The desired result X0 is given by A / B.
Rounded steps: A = 16.2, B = 16.6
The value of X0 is 0.98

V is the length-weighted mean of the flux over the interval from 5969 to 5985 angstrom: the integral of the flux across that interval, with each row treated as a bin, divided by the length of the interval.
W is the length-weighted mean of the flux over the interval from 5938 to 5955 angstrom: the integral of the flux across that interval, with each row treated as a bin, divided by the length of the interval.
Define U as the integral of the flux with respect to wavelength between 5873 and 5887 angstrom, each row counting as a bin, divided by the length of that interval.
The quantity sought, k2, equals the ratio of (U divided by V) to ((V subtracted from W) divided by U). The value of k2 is -436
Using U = 16.6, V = 16.6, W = 16.5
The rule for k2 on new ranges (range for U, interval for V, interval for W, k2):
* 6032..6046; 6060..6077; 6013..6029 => 59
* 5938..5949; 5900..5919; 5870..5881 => -77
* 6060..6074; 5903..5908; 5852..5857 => -25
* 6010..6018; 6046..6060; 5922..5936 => 66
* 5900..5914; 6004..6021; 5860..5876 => 26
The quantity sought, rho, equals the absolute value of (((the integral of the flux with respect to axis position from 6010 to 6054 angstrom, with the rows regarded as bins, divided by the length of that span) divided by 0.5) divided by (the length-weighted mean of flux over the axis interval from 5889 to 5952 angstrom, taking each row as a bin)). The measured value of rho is 1.973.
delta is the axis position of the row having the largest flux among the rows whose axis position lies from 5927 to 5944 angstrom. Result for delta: 5934.30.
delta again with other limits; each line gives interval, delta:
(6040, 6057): 6052.99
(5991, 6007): 6003.02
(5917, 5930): 5917.93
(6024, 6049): 6033.51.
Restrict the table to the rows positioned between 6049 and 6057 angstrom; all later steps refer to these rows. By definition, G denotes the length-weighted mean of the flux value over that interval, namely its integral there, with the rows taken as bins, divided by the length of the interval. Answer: 16.7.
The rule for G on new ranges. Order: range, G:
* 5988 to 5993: 16.7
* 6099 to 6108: 16.5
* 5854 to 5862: 16.6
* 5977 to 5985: 16.3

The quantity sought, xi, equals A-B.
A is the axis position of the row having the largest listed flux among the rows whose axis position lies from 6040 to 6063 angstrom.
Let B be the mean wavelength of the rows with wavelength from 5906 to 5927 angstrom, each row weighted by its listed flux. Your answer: 136.4 angstrom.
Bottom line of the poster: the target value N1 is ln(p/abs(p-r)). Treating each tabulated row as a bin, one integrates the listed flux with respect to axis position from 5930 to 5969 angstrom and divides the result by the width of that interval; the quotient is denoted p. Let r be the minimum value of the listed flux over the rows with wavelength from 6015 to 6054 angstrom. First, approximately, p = 16.5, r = 15.84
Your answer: 3.16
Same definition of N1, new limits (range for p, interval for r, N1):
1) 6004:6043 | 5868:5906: 2.41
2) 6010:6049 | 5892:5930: 2.59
